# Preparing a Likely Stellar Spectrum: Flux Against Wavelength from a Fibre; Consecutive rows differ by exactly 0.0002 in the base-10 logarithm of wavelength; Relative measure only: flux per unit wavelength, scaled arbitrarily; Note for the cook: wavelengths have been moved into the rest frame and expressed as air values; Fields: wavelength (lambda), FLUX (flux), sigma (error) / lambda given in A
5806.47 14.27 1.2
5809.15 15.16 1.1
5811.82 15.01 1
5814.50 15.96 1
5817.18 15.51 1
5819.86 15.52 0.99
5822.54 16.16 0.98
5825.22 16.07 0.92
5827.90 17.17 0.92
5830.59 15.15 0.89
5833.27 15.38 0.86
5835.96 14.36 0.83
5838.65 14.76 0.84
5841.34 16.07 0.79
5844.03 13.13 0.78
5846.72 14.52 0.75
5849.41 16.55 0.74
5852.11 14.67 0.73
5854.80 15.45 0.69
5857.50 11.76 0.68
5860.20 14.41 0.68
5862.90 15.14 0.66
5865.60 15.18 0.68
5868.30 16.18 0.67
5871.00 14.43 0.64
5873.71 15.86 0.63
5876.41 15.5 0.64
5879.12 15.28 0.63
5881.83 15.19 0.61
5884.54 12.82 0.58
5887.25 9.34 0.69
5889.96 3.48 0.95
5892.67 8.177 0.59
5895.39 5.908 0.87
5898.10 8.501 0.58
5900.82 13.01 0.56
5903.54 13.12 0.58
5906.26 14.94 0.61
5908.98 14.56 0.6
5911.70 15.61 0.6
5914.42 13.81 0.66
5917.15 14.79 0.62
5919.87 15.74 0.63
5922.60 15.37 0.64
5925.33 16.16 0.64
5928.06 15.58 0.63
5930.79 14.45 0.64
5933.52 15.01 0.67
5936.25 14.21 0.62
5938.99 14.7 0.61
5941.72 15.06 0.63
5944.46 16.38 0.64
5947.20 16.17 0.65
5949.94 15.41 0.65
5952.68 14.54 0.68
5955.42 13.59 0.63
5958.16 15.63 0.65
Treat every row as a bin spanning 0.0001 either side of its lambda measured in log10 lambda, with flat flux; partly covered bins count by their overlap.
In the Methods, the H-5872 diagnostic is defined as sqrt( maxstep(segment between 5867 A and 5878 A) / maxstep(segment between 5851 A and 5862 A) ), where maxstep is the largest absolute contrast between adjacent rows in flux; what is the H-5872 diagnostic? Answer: 0.69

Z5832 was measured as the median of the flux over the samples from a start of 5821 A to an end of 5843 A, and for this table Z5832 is 15.7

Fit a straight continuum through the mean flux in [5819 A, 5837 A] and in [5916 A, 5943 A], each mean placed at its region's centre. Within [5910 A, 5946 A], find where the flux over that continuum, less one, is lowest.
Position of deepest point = 5914.42 A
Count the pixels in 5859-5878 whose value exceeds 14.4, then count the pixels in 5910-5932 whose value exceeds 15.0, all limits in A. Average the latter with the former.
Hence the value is 6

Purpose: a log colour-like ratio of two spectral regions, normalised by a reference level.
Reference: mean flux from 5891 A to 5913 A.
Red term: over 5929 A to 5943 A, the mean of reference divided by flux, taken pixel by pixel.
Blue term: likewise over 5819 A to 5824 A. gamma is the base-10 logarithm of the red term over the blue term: 0.033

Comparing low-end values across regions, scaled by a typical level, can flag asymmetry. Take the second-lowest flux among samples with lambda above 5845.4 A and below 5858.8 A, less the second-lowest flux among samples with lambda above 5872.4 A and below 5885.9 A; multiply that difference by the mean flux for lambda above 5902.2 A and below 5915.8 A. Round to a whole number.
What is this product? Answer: -10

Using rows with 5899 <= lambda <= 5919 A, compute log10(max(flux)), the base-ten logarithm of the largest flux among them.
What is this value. 1.19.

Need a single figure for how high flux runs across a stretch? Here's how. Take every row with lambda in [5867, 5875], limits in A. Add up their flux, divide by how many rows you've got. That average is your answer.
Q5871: 15.5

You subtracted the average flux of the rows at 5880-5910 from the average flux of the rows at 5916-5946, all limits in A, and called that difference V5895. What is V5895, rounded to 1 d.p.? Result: 4.4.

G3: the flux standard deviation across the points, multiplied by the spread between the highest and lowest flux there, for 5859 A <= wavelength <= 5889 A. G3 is 13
